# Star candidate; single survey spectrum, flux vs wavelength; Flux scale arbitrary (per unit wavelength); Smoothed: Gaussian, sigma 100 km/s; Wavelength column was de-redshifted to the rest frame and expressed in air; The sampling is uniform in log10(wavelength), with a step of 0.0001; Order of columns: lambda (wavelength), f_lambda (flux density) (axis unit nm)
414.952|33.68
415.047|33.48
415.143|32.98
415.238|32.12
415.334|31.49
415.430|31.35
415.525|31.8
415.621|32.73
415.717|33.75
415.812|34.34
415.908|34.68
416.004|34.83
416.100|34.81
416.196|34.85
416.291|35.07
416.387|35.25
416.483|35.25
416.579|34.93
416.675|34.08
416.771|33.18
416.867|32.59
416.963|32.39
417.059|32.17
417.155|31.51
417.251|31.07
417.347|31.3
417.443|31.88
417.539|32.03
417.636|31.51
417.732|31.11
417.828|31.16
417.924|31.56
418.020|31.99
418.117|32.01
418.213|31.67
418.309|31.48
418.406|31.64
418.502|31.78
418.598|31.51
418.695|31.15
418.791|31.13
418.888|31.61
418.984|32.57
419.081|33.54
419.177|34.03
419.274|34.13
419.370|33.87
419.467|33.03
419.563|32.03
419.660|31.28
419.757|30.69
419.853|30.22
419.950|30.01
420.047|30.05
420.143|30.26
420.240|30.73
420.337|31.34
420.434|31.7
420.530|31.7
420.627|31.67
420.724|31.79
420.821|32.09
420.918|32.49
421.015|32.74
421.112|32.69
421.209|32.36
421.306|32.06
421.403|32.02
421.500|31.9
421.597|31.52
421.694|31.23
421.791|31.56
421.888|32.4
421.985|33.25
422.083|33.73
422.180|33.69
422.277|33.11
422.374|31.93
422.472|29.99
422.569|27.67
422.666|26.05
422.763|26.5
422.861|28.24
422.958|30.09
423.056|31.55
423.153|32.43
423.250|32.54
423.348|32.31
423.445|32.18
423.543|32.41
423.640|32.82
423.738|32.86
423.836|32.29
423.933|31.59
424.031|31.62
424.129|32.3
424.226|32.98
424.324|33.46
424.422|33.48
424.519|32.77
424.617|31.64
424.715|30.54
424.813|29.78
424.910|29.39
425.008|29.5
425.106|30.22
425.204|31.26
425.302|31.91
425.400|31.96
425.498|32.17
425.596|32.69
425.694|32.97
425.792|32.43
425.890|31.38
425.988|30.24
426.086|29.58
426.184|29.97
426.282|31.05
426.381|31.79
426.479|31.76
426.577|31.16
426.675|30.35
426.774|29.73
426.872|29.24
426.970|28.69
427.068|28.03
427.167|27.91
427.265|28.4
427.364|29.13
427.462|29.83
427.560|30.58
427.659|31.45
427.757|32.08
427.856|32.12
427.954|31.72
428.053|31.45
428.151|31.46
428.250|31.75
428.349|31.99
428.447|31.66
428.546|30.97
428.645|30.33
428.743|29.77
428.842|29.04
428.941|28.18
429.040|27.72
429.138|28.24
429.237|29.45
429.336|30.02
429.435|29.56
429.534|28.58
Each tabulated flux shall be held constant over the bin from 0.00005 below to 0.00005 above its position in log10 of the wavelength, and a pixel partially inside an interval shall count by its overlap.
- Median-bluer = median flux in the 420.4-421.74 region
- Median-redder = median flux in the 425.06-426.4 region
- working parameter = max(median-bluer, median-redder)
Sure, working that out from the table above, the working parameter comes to 31.96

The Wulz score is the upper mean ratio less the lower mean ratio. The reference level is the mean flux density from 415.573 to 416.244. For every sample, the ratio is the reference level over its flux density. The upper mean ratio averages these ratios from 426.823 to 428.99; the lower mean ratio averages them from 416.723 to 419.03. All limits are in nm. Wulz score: 0.06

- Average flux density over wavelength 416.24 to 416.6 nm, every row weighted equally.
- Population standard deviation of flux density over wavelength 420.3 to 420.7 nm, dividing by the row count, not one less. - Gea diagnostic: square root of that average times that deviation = 2.3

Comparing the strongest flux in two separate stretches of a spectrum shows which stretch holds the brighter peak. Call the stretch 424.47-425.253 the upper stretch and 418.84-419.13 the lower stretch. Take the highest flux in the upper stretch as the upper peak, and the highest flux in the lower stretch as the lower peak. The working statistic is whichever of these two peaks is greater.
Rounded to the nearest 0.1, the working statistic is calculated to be 33.5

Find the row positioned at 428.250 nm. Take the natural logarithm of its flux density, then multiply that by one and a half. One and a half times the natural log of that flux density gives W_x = 5.19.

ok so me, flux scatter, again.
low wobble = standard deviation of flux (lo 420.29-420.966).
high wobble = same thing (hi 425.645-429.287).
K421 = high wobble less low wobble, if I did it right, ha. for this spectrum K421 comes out 1.10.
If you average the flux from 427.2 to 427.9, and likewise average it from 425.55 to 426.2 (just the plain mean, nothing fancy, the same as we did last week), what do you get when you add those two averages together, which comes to 61.8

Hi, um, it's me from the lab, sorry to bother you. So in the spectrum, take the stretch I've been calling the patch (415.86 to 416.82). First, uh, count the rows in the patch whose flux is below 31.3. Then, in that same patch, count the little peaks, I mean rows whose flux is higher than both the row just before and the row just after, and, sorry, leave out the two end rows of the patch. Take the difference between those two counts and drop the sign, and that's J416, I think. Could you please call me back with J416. 1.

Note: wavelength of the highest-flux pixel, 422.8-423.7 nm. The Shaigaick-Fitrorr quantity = 423.640 nm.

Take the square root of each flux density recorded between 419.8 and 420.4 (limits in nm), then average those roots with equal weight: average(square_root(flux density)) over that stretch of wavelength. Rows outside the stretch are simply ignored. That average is 5.52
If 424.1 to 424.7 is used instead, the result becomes 5.72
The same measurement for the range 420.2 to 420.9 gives 5.62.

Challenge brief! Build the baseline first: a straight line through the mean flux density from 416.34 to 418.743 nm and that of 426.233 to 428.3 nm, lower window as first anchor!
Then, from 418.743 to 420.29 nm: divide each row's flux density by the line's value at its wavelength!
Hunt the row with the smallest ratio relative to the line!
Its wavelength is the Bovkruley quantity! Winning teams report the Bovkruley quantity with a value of 419.950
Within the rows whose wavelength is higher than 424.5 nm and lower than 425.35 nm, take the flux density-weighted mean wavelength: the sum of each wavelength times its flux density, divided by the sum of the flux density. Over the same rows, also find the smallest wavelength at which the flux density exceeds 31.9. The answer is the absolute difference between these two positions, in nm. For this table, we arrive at 0.39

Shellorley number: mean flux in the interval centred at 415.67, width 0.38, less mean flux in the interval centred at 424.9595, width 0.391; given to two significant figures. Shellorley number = 3.4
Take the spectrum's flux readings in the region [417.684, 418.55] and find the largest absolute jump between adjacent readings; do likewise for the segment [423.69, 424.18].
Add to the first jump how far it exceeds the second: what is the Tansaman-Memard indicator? 0.2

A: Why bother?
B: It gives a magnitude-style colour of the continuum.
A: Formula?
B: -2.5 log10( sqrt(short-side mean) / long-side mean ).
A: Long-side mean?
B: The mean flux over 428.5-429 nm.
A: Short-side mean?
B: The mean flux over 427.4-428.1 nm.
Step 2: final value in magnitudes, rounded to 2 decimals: 1.81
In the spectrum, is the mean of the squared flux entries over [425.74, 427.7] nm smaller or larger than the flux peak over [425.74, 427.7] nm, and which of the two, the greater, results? 910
